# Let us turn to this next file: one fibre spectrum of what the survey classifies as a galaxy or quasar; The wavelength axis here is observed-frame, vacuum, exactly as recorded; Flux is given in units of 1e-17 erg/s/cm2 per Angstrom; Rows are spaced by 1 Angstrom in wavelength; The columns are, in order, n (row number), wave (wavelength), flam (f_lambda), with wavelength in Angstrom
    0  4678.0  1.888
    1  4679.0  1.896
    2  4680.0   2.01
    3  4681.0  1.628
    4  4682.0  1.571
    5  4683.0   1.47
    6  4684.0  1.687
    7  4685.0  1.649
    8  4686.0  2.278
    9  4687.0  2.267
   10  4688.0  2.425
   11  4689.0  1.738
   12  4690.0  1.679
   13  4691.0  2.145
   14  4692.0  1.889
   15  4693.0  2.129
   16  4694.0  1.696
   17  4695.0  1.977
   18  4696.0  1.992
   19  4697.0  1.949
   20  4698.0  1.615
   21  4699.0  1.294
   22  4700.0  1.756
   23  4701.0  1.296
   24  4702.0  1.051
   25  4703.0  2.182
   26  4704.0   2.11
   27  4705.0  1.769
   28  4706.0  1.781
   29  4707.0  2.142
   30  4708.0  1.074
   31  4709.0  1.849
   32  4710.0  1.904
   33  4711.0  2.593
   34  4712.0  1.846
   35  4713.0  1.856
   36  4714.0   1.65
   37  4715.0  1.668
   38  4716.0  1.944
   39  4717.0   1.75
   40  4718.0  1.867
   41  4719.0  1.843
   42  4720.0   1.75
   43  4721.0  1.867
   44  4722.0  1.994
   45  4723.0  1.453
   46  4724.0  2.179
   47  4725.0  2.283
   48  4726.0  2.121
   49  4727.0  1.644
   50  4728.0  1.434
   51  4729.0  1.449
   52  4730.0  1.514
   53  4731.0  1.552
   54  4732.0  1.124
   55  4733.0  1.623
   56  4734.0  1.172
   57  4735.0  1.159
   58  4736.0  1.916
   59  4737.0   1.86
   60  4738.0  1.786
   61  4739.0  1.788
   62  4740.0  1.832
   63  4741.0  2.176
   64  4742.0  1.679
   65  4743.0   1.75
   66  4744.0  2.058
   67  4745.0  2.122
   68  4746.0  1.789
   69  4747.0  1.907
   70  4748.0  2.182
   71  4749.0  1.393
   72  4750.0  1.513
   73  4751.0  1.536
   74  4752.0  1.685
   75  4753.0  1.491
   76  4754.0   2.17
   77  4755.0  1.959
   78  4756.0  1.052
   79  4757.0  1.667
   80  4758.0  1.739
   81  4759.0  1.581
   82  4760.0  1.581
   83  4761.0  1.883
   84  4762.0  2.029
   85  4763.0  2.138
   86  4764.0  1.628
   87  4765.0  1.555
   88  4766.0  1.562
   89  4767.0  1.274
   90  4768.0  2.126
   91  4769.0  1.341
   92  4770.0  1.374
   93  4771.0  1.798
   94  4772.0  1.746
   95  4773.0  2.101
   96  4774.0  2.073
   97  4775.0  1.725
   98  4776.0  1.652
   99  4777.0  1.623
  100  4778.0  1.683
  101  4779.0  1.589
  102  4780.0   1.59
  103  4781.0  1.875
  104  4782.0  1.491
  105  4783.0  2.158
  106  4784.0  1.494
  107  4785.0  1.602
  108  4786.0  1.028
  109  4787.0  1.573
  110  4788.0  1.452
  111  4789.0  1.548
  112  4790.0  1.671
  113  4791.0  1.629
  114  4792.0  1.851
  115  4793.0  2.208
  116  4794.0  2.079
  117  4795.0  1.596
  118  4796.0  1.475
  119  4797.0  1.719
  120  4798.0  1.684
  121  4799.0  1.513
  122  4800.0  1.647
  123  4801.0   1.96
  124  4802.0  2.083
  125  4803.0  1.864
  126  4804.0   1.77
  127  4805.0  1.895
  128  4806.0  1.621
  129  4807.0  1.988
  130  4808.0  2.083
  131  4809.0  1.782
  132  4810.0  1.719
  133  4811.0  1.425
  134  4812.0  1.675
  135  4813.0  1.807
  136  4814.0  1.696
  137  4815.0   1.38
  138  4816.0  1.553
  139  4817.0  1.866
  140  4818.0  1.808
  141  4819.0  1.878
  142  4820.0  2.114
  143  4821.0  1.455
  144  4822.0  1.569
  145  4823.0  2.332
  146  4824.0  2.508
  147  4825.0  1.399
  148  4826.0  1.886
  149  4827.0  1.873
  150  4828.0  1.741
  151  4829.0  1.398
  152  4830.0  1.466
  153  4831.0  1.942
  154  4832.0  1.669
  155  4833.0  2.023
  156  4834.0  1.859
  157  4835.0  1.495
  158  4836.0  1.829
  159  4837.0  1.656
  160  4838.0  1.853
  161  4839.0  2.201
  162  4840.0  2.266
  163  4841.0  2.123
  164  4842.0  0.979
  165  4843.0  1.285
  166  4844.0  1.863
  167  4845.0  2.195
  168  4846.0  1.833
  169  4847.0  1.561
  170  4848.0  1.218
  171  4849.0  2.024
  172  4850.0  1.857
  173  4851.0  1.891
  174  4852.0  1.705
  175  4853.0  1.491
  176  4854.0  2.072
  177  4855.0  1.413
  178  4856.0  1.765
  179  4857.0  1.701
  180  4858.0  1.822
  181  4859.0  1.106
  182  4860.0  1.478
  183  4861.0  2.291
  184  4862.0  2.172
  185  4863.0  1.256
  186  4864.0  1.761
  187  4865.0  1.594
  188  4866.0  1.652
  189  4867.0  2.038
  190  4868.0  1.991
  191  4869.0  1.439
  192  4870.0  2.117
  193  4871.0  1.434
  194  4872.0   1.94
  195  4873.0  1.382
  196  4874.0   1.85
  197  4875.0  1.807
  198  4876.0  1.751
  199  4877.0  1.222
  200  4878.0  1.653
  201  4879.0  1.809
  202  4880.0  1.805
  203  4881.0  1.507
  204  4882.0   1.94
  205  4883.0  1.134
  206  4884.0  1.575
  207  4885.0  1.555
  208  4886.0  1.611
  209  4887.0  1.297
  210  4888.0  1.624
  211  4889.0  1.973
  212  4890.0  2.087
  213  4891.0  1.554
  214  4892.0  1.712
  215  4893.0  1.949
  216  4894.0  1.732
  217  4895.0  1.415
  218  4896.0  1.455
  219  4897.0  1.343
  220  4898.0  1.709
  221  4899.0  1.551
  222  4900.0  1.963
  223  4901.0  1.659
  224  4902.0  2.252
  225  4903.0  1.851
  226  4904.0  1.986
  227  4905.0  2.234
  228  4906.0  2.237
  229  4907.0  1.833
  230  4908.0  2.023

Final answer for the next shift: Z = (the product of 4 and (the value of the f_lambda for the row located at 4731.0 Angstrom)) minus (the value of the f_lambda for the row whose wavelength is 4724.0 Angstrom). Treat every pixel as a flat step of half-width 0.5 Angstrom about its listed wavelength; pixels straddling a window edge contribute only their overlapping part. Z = 4.03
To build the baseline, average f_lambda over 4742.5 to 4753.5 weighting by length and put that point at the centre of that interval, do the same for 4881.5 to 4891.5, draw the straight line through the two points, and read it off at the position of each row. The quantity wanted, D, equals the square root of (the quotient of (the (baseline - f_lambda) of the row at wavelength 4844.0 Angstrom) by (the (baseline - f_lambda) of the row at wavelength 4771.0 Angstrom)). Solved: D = 1.9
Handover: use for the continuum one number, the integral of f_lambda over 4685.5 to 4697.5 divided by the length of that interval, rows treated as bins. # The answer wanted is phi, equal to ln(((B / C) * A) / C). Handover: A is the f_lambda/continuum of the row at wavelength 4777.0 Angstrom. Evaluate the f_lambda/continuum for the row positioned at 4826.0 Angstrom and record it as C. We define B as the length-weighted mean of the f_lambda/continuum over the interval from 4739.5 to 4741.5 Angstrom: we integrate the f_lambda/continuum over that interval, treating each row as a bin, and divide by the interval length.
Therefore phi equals -0.1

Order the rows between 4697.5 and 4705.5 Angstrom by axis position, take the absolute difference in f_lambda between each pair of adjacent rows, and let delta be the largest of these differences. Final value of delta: 1.1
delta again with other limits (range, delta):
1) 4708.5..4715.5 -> 0.7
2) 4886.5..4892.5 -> 0.5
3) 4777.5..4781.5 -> 0.3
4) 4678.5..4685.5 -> 0.4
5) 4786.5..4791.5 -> 0.1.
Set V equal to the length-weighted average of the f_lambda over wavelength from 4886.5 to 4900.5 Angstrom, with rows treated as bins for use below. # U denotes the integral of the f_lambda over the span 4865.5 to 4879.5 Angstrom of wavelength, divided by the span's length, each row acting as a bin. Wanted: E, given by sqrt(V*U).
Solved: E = 1.69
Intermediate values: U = 1.720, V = 1.67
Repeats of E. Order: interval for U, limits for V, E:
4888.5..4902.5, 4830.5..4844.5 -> 1.76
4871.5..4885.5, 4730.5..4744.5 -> 1.66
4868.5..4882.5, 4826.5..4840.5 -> 1.75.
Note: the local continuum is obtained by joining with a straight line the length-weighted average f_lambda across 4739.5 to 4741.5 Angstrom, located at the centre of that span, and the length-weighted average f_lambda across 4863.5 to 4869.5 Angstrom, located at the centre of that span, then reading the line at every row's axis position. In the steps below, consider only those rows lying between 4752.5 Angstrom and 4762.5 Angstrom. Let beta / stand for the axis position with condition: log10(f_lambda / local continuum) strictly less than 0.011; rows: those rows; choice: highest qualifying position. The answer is 4761.0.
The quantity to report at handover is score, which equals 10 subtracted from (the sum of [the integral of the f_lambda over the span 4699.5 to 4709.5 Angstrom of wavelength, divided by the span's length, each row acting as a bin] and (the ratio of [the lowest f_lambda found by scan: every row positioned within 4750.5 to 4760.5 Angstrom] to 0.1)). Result 2.22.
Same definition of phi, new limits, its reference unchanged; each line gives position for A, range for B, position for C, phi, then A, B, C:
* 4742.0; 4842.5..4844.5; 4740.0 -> -0.2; 0.83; 0.78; 0.9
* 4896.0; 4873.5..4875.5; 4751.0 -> 0.1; 0.72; 0.91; 0.8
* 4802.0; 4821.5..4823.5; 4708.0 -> 1.3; 1.03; 0.97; 0.5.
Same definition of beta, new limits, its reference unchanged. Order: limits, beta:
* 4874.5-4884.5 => 4884.0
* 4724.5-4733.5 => 4733.0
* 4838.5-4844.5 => 4843.0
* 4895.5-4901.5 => 4901.0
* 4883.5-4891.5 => 4891.0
